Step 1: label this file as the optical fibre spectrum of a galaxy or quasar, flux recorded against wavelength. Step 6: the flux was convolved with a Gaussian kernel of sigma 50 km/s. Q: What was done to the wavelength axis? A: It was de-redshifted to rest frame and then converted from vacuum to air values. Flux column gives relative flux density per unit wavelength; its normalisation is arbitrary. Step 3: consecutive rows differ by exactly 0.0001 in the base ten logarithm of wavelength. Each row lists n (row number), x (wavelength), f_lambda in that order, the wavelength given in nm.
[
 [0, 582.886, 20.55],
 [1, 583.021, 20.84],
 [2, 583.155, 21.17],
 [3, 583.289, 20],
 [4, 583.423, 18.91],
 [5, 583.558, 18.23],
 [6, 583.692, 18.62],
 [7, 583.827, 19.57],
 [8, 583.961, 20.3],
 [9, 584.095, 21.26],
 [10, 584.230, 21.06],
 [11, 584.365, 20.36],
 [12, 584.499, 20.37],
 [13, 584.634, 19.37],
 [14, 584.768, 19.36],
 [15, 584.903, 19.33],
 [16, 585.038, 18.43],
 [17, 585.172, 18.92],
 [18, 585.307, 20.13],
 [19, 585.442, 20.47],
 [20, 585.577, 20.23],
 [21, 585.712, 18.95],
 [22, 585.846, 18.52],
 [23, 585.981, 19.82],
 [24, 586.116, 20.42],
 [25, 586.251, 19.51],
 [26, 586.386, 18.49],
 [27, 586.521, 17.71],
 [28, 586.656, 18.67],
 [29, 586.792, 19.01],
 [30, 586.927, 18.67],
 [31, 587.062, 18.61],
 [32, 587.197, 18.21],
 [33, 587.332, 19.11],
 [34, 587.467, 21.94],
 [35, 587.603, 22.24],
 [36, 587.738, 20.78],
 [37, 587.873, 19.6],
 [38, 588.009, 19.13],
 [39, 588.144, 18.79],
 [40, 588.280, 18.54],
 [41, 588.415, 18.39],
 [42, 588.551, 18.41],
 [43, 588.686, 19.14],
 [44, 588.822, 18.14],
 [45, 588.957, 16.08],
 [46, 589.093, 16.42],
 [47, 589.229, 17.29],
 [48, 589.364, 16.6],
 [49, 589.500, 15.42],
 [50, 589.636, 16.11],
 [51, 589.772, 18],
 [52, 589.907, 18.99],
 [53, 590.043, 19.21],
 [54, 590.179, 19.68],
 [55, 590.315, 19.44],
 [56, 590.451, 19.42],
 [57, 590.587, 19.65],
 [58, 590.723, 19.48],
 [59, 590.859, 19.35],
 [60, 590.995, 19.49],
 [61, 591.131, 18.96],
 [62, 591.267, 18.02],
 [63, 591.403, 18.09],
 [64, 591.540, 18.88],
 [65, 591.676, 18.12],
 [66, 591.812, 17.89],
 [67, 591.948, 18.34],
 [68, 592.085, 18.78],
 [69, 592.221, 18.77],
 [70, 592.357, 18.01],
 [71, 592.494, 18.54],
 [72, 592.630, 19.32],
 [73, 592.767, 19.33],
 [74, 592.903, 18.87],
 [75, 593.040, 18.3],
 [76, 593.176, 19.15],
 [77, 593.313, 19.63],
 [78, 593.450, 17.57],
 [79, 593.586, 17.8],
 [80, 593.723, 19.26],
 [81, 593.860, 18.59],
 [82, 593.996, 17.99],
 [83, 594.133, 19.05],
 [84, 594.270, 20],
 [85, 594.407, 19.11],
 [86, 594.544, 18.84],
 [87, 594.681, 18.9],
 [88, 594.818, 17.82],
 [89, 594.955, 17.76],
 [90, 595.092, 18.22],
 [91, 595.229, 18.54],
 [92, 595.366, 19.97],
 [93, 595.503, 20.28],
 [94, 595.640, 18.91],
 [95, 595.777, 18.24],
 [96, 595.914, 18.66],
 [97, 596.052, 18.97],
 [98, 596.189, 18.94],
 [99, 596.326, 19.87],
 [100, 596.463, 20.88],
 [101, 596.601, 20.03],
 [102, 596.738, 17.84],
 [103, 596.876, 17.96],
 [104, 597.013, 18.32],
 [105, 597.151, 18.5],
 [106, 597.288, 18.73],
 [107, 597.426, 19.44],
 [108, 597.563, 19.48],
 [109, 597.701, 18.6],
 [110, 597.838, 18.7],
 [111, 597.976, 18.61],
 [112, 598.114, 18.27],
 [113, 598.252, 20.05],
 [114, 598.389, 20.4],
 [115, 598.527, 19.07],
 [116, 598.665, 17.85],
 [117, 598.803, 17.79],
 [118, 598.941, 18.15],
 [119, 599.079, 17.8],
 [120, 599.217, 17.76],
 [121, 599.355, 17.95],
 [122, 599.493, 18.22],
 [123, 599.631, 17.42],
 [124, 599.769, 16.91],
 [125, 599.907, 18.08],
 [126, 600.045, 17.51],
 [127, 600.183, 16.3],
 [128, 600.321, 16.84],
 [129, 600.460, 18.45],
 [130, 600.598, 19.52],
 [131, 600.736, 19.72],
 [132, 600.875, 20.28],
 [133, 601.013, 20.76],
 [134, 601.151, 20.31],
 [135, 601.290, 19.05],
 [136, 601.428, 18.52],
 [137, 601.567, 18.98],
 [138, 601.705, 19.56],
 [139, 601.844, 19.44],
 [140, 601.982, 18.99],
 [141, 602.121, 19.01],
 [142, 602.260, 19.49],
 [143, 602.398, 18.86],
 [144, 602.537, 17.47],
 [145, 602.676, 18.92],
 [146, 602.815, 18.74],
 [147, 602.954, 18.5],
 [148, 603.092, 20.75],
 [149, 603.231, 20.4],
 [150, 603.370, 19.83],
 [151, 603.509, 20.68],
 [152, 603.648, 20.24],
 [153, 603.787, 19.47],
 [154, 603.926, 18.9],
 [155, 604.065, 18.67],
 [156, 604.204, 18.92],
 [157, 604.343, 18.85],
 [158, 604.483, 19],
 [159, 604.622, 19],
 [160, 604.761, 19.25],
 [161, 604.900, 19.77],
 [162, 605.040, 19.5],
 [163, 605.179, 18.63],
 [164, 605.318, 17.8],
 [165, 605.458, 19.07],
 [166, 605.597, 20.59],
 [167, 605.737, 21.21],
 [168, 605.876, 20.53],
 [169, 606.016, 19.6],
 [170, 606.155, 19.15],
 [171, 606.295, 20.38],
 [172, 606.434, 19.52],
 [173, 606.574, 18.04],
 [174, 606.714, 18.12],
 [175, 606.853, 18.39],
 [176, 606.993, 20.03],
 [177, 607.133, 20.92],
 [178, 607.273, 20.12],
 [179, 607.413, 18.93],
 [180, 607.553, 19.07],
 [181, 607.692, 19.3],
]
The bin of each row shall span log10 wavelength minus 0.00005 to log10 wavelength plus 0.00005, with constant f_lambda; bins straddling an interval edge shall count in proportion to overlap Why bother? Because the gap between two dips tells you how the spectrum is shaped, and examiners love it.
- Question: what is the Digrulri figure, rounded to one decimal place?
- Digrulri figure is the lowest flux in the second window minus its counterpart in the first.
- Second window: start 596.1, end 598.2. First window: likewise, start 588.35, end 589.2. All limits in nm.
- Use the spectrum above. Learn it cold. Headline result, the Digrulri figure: 1.8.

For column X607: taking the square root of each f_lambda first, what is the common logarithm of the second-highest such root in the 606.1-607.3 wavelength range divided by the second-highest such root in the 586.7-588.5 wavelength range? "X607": -0.016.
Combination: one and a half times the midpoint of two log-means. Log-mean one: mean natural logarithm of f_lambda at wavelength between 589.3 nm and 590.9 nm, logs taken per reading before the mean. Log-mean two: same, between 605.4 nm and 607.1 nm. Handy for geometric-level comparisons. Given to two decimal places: 4.41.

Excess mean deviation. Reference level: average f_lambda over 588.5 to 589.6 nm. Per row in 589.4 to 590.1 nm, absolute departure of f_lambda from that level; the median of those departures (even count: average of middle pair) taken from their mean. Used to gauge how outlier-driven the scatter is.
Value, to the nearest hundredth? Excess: -0.27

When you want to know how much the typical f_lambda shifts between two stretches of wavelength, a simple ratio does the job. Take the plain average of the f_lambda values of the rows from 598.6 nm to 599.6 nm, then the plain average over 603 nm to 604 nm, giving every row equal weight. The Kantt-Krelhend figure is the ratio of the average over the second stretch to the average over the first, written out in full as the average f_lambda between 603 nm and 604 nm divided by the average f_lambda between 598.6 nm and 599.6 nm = 1.12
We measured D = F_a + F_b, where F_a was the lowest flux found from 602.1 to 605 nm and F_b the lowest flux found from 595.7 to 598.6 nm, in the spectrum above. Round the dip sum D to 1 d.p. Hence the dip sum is 35.3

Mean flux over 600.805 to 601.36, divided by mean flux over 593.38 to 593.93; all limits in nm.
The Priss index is 1.10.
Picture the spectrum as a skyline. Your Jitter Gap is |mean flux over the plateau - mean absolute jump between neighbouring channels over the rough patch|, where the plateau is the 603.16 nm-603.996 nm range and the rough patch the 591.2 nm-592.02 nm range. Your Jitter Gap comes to 19.5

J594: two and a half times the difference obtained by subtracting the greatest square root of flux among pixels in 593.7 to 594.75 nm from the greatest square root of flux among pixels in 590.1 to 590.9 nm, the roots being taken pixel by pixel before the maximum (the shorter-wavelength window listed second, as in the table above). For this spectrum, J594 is -0.1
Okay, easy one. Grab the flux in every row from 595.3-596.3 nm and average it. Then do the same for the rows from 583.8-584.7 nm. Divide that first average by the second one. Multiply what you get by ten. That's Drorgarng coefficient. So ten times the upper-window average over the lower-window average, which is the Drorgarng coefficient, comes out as 9.4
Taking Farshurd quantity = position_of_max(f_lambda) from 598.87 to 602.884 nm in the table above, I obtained 601.013 nm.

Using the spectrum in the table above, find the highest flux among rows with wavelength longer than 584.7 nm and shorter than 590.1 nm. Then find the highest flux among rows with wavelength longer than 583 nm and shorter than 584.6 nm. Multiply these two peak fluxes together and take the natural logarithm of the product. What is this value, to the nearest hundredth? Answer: 6.16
